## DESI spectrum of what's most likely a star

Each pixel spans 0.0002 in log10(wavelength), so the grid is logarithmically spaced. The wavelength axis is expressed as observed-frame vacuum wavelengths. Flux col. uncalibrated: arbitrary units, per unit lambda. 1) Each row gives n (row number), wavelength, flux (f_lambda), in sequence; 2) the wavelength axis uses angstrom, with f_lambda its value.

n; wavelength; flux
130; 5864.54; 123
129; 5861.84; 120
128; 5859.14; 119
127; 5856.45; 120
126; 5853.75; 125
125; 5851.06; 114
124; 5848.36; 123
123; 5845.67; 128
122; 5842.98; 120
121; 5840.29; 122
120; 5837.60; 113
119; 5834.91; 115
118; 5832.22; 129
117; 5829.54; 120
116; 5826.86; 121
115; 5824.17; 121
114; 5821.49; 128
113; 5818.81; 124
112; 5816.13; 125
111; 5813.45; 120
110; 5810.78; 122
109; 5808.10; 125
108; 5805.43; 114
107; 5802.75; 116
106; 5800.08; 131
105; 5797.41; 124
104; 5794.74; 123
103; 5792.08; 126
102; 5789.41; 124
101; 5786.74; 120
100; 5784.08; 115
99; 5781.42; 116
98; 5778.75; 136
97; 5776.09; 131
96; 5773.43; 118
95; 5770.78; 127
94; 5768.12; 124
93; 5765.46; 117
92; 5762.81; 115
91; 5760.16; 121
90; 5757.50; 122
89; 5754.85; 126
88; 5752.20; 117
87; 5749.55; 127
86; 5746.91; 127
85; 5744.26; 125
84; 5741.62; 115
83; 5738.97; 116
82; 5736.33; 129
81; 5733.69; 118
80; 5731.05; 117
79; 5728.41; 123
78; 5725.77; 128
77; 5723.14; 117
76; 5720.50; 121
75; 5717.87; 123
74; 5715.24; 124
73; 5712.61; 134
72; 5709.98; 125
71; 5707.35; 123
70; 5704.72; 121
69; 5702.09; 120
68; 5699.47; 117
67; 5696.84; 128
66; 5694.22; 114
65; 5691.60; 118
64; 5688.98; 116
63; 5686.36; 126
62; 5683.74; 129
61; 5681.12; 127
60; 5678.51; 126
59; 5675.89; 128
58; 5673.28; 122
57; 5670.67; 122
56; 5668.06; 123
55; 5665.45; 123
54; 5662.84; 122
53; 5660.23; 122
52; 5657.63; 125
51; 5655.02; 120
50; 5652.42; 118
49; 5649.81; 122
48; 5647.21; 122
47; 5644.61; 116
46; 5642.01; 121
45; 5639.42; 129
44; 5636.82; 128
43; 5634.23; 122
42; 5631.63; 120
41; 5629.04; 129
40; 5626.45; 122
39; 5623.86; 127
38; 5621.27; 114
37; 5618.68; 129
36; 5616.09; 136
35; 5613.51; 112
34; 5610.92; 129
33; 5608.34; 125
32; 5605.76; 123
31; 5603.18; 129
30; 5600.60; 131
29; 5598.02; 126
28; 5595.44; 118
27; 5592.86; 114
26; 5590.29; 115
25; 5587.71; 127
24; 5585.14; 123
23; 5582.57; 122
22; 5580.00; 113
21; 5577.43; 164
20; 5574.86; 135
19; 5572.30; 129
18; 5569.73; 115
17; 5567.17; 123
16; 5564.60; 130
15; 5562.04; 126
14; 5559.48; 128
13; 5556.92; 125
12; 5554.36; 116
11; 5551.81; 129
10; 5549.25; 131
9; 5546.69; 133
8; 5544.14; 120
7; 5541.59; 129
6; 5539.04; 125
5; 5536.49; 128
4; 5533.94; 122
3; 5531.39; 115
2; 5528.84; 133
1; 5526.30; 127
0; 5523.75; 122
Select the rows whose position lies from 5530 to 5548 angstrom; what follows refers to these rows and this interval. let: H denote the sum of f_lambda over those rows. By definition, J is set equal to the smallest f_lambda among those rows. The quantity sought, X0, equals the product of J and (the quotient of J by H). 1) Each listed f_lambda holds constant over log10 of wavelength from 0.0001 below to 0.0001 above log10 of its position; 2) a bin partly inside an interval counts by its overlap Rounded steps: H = 872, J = 115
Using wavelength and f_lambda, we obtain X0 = 15.17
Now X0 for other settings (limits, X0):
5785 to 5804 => 15.57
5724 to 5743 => 15.63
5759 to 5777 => 15.50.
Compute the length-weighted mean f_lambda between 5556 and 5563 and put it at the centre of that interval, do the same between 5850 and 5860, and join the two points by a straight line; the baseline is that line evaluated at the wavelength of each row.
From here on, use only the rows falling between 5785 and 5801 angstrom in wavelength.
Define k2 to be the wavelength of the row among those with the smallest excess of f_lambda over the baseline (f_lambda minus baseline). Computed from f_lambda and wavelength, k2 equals 5786.74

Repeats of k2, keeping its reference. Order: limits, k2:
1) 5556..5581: 5580.00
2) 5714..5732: 5723.14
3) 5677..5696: 5694.22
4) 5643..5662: 5644.61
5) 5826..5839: 5837.60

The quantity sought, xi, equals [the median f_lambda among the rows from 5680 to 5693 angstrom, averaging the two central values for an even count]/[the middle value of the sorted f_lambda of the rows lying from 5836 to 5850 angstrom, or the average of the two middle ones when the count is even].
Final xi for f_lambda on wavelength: 1.03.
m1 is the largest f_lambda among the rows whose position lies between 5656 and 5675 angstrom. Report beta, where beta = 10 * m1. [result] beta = 1250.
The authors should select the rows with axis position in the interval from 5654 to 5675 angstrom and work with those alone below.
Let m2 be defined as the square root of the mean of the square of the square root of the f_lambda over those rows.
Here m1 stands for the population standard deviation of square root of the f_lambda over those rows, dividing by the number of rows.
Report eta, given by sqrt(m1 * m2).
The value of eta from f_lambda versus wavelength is 0.81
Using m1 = 0.059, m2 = 11.1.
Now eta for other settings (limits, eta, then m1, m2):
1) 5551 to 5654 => 2.06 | 0.379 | 11.2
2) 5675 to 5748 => 1.60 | 0.232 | 11.1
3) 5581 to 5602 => 1.68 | 0.254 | 11.0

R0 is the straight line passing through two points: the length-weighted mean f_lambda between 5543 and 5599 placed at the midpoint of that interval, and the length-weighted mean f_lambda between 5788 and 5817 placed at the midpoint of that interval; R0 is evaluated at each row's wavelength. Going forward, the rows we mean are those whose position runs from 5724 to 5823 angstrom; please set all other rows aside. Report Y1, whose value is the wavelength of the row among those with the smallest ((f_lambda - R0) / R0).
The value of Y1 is 5805.43 angstrom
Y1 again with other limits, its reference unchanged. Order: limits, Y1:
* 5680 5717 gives 5694.22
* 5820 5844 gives 5837.60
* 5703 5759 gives 5741.62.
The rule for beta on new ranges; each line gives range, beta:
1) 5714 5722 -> 1240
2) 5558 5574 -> 1300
